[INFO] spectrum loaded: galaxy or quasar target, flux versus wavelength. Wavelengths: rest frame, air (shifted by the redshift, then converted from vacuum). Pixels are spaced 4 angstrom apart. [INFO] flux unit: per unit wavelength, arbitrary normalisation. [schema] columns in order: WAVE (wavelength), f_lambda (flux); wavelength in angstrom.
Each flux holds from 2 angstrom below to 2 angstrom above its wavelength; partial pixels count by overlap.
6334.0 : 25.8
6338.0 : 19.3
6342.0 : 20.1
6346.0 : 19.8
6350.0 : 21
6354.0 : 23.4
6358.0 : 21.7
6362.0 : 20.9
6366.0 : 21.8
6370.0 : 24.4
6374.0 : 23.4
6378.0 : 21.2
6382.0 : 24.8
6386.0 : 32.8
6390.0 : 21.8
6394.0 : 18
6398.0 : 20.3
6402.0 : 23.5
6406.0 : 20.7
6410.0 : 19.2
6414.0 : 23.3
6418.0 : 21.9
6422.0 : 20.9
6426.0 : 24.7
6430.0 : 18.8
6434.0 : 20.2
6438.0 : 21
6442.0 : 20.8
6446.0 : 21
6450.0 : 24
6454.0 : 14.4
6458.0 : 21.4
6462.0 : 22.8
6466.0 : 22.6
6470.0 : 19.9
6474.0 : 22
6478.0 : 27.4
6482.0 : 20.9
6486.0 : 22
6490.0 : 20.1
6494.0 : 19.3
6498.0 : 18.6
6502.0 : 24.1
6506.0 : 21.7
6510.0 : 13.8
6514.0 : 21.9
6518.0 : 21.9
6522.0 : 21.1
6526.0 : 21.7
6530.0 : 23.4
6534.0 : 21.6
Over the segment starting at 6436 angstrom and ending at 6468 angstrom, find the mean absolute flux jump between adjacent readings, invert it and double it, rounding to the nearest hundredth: 0.65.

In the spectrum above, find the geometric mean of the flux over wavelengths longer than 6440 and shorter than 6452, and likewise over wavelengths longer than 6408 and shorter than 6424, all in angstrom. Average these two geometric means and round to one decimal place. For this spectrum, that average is 21.6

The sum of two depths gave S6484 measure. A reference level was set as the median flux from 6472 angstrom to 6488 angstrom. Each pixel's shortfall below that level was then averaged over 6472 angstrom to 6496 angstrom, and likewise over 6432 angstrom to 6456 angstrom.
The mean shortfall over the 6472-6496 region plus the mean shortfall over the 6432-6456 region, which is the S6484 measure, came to 1.8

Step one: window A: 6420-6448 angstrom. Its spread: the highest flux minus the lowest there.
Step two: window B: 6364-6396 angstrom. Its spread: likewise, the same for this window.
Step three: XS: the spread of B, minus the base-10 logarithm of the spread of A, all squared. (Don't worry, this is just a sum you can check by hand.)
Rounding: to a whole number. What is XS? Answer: 197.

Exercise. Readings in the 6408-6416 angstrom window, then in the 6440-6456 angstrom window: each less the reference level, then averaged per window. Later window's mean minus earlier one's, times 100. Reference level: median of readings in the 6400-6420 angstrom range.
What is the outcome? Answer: -120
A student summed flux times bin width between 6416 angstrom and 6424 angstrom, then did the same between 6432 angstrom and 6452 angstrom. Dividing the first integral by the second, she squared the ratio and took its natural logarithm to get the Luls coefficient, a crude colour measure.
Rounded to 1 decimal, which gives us -1.8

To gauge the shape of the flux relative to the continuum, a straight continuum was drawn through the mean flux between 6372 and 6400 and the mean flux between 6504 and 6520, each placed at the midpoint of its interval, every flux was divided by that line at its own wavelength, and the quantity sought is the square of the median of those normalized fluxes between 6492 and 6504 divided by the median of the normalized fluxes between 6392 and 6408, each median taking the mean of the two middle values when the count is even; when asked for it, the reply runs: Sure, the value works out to 1.00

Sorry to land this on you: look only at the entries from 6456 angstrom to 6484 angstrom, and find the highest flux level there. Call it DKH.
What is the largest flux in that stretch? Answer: 27.4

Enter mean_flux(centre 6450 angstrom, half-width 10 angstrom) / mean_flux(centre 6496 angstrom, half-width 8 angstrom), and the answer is 0.99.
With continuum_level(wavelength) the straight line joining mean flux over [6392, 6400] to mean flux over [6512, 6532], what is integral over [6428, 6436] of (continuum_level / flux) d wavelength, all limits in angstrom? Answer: 8.2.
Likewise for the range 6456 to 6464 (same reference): 7.5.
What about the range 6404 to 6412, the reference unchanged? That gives 7.8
